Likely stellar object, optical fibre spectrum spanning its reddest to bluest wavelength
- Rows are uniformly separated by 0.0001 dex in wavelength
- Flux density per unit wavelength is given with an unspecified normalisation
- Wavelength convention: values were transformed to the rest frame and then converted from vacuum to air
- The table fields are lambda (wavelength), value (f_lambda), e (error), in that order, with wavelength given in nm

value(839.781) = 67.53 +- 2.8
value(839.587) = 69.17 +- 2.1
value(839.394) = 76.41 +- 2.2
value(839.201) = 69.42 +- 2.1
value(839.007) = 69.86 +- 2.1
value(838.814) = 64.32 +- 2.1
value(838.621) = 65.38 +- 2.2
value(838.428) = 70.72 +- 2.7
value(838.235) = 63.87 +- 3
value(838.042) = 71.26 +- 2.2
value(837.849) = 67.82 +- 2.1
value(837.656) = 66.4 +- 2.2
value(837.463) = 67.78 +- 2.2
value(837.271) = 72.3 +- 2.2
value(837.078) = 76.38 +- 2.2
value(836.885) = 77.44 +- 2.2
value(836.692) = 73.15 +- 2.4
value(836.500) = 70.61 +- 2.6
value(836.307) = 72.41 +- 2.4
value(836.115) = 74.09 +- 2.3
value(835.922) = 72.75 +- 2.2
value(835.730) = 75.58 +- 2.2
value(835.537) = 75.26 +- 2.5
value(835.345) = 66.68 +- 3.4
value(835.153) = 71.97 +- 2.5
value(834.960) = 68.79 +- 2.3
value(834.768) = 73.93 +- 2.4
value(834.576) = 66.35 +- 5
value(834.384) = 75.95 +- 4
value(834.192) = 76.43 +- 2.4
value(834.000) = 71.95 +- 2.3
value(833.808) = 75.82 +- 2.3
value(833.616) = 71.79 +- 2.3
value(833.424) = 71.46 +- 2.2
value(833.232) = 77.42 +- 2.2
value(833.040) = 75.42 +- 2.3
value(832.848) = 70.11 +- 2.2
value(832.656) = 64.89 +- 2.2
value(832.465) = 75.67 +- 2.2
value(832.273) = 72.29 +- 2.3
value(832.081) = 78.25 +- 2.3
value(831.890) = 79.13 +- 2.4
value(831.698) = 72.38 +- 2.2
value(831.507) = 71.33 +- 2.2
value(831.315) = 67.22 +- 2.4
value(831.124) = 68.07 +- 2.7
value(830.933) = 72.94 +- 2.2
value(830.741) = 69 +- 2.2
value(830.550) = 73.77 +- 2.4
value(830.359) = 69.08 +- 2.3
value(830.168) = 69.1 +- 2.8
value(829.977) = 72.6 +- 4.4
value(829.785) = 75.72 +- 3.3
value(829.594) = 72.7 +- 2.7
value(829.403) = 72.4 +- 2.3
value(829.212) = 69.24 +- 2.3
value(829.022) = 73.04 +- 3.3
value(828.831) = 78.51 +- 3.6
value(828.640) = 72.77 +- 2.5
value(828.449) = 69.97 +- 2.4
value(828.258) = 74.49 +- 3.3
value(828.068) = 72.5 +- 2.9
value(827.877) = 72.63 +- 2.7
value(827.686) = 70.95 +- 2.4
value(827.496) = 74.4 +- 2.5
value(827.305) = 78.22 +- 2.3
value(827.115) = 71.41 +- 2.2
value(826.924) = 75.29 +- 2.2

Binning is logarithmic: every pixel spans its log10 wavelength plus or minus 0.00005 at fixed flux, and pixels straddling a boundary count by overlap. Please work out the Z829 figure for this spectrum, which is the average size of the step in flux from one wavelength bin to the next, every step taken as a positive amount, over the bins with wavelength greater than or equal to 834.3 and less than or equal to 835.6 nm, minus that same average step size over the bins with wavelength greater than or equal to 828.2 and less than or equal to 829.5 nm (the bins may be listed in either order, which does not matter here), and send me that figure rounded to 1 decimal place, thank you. 2.3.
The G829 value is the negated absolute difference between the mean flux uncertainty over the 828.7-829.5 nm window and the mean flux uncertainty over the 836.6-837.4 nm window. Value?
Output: -0.6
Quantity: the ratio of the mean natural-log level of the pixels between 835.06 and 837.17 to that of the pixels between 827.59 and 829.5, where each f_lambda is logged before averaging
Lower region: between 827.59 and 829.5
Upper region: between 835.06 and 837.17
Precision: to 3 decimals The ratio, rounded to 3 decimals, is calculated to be 1.002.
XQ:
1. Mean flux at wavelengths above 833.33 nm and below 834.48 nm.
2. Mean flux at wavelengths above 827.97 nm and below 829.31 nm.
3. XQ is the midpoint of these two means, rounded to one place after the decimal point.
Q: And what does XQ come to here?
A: 73.4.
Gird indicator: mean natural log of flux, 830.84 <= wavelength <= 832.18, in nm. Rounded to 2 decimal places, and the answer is 4.29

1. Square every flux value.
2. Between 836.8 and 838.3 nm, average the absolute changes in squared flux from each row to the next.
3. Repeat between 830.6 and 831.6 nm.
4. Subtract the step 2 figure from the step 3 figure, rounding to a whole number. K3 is 18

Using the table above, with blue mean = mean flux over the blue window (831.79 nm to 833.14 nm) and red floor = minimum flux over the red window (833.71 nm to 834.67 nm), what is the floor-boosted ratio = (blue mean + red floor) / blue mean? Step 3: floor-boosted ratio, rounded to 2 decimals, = 1.90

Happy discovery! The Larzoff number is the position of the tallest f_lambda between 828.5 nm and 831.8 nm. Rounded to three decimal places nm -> 828.831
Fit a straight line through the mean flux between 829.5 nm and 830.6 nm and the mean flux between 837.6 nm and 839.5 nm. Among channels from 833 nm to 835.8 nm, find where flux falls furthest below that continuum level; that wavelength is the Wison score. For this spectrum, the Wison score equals 834.576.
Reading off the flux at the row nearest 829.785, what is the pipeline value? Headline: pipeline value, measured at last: 75.72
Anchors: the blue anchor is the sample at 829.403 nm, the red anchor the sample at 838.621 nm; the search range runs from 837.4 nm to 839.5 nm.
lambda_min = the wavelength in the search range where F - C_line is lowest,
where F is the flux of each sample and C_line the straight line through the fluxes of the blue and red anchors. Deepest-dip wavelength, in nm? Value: 838.235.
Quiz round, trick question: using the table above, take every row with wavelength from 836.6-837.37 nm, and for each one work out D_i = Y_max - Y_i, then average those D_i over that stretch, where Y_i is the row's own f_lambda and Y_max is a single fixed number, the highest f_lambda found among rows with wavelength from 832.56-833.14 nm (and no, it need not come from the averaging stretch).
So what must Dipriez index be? 1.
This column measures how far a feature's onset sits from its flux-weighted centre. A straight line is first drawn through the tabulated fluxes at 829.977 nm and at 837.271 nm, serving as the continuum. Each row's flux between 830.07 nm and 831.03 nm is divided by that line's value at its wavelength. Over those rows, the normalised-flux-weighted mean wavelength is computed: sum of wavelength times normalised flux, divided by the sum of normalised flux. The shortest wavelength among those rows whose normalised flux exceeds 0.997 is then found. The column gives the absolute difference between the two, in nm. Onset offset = 0.00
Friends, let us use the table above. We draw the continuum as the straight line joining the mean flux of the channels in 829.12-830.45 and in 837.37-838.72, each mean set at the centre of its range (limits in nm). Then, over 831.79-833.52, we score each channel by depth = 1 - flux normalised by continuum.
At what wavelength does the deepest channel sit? 832.656 nm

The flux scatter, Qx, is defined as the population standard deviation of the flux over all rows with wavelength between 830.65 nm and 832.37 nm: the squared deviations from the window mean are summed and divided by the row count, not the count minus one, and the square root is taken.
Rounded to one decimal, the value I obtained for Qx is 3.9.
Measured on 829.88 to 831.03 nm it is 2.1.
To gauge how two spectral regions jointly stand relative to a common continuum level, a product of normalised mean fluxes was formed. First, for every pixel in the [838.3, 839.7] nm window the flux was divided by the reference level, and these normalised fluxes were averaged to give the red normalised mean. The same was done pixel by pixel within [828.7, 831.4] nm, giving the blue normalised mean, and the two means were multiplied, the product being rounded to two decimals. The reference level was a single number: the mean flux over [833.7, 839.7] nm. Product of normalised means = 0.98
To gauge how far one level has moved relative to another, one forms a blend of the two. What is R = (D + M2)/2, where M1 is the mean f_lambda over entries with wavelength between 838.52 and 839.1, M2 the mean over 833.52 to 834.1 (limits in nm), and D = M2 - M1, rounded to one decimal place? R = 39.9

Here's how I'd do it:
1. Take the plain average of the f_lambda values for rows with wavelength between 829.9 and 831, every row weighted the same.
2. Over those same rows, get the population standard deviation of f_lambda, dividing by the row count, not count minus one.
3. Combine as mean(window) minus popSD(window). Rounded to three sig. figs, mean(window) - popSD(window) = 69.0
